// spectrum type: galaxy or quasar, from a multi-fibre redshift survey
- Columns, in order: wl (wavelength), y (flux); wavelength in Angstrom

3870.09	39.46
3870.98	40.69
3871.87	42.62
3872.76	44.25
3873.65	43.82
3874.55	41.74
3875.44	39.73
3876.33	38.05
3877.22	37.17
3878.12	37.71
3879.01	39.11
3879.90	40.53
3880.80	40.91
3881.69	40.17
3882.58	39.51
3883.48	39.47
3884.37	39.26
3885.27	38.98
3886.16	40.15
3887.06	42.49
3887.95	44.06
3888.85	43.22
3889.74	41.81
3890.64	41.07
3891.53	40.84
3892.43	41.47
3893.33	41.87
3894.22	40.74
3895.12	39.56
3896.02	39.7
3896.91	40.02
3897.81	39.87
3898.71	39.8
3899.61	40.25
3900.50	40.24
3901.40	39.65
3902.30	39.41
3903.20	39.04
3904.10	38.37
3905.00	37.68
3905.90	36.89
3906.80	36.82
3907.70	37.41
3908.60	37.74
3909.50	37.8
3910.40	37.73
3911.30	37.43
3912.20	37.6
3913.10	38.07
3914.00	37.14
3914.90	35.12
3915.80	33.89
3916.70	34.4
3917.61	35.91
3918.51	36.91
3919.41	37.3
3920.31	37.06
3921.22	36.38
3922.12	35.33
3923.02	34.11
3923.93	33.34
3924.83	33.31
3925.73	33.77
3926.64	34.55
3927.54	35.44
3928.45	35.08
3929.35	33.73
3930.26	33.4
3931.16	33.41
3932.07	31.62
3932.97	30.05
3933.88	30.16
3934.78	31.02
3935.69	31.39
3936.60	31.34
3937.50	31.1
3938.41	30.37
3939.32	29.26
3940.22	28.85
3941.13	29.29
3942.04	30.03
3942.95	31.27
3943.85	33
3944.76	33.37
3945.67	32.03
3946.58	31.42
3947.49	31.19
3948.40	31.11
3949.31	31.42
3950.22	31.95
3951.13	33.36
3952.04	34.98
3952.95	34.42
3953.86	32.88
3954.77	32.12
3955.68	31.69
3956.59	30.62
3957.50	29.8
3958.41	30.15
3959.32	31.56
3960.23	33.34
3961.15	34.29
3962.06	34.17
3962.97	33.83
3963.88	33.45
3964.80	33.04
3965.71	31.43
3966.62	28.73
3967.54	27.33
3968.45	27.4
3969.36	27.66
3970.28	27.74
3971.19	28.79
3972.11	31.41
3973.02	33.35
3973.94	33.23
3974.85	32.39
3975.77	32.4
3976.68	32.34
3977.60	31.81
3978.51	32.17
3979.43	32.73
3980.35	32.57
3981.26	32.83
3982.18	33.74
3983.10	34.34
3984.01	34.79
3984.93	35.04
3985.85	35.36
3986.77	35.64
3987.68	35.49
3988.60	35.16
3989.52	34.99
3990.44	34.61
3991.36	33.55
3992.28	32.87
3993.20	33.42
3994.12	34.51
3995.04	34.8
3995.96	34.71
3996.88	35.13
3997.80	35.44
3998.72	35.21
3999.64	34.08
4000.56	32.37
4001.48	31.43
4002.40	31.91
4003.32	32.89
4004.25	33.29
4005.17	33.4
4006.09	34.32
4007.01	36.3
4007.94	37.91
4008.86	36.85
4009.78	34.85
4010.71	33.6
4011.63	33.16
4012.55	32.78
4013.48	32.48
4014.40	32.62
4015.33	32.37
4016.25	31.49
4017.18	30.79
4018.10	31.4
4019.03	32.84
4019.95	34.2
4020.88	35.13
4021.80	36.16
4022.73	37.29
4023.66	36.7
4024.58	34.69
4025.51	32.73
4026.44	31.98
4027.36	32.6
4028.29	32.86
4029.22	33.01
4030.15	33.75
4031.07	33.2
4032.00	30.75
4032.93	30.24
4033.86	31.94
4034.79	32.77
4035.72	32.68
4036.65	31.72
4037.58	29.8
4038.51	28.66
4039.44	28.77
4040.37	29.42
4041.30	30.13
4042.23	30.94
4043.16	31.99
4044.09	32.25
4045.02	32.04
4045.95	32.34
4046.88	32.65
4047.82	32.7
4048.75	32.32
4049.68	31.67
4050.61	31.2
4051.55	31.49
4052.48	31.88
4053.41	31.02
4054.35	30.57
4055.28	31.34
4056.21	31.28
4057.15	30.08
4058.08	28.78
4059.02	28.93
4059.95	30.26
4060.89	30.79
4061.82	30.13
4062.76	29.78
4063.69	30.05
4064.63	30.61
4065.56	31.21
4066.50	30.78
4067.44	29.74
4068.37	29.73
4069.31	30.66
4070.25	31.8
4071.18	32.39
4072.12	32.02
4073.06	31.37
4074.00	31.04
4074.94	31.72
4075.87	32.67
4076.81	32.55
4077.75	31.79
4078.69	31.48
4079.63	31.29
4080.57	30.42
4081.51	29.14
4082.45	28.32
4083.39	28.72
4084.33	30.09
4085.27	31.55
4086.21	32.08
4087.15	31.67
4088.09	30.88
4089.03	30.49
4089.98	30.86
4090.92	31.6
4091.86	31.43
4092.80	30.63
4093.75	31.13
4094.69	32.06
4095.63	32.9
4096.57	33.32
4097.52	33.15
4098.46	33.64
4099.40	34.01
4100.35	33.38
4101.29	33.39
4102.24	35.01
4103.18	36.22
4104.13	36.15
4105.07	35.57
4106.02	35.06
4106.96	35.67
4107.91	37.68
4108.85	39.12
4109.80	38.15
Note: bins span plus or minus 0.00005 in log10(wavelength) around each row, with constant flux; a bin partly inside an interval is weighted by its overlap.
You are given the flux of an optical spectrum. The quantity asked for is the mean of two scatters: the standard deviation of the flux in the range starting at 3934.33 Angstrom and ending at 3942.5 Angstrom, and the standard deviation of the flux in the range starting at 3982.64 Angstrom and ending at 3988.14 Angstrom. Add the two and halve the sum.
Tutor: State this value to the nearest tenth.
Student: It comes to 0.7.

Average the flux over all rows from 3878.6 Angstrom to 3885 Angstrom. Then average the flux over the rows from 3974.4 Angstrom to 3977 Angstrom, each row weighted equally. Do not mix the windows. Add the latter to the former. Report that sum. 72.2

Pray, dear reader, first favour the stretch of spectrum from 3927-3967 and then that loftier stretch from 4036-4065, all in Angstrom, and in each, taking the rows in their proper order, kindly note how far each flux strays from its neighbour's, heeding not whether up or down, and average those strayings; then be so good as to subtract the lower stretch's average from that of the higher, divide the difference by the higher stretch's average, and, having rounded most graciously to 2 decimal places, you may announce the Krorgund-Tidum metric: -0.35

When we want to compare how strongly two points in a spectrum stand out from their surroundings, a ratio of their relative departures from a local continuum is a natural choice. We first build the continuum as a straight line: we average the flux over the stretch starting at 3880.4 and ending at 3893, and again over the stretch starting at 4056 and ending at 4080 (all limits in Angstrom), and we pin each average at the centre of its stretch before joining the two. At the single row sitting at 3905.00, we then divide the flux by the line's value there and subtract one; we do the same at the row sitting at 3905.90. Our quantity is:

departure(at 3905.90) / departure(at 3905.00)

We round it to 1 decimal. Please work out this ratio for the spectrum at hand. 1.3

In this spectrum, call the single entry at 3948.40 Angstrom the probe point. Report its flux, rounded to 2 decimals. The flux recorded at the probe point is 31.11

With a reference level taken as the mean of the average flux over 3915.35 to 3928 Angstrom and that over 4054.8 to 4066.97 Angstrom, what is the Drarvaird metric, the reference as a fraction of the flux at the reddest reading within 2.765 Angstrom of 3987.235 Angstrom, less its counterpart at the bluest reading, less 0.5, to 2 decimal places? -0.50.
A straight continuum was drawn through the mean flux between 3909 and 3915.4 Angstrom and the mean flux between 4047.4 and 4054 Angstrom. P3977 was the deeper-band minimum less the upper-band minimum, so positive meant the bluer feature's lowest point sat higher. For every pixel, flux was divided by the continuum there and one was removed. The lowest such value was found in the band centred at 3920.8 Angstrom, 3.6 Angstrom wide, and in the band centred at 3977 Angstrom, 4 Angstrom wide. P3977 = 0.04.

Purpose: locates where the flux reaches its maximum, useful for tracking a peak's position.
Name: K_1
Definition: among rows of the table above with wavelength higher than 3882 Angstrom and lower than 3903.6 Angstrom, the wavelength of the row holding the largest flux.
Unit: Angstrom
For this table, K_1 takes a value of 3887.95 Angstrom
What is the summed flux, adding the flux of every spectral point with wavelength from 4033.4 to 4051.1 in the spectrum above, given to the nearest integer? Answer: 596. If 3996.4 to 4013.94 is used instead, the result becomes 647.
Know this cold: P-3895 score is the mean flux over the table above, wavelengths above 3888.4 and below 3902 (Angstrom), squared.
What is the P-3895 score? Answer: 1654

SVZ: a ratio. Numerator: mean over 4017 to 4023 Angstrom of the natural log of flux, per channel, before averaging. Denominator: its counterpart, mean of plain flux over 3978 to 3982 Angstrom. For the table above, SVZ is 0.108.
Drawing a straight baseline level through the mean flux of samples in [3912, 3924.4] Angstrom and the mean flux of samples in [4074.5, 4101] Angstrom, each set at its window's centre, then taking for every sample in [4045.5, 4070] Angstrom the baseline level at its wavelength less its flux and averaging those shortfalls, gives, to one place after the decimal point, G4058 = 1.5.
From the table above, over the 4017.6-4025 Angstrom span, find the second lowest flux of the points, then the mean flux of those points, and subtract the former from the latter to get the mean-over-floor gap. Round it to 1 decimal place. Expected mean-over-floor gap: 2.0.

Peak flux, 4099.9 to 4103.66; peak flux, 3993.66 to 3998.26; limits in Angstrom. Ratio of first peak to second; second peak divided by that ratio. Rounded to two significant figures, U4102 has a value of 35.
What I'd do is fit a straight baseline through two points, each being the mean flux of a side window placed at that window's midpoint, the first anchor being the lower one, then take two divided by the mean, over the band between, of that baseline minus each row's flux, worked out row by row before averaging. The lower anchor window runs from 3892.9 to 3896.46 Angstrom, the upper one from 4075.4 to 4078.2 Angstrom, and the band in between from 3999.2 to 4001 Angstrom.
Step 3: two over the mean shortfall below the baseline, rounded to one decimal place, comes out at 0.8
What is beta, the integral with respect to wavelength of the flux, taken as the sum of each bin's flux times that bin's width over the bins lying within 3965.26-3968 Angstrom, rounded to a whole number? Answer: 80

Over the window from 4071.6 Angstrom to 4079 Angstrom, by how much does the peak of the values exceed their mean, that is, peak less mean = 0.84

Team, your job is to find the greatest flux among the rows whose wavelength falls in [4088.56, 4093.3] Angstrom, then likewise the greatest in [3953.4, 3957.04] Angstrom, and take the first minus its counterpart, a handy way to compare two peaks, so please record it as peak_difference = -1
